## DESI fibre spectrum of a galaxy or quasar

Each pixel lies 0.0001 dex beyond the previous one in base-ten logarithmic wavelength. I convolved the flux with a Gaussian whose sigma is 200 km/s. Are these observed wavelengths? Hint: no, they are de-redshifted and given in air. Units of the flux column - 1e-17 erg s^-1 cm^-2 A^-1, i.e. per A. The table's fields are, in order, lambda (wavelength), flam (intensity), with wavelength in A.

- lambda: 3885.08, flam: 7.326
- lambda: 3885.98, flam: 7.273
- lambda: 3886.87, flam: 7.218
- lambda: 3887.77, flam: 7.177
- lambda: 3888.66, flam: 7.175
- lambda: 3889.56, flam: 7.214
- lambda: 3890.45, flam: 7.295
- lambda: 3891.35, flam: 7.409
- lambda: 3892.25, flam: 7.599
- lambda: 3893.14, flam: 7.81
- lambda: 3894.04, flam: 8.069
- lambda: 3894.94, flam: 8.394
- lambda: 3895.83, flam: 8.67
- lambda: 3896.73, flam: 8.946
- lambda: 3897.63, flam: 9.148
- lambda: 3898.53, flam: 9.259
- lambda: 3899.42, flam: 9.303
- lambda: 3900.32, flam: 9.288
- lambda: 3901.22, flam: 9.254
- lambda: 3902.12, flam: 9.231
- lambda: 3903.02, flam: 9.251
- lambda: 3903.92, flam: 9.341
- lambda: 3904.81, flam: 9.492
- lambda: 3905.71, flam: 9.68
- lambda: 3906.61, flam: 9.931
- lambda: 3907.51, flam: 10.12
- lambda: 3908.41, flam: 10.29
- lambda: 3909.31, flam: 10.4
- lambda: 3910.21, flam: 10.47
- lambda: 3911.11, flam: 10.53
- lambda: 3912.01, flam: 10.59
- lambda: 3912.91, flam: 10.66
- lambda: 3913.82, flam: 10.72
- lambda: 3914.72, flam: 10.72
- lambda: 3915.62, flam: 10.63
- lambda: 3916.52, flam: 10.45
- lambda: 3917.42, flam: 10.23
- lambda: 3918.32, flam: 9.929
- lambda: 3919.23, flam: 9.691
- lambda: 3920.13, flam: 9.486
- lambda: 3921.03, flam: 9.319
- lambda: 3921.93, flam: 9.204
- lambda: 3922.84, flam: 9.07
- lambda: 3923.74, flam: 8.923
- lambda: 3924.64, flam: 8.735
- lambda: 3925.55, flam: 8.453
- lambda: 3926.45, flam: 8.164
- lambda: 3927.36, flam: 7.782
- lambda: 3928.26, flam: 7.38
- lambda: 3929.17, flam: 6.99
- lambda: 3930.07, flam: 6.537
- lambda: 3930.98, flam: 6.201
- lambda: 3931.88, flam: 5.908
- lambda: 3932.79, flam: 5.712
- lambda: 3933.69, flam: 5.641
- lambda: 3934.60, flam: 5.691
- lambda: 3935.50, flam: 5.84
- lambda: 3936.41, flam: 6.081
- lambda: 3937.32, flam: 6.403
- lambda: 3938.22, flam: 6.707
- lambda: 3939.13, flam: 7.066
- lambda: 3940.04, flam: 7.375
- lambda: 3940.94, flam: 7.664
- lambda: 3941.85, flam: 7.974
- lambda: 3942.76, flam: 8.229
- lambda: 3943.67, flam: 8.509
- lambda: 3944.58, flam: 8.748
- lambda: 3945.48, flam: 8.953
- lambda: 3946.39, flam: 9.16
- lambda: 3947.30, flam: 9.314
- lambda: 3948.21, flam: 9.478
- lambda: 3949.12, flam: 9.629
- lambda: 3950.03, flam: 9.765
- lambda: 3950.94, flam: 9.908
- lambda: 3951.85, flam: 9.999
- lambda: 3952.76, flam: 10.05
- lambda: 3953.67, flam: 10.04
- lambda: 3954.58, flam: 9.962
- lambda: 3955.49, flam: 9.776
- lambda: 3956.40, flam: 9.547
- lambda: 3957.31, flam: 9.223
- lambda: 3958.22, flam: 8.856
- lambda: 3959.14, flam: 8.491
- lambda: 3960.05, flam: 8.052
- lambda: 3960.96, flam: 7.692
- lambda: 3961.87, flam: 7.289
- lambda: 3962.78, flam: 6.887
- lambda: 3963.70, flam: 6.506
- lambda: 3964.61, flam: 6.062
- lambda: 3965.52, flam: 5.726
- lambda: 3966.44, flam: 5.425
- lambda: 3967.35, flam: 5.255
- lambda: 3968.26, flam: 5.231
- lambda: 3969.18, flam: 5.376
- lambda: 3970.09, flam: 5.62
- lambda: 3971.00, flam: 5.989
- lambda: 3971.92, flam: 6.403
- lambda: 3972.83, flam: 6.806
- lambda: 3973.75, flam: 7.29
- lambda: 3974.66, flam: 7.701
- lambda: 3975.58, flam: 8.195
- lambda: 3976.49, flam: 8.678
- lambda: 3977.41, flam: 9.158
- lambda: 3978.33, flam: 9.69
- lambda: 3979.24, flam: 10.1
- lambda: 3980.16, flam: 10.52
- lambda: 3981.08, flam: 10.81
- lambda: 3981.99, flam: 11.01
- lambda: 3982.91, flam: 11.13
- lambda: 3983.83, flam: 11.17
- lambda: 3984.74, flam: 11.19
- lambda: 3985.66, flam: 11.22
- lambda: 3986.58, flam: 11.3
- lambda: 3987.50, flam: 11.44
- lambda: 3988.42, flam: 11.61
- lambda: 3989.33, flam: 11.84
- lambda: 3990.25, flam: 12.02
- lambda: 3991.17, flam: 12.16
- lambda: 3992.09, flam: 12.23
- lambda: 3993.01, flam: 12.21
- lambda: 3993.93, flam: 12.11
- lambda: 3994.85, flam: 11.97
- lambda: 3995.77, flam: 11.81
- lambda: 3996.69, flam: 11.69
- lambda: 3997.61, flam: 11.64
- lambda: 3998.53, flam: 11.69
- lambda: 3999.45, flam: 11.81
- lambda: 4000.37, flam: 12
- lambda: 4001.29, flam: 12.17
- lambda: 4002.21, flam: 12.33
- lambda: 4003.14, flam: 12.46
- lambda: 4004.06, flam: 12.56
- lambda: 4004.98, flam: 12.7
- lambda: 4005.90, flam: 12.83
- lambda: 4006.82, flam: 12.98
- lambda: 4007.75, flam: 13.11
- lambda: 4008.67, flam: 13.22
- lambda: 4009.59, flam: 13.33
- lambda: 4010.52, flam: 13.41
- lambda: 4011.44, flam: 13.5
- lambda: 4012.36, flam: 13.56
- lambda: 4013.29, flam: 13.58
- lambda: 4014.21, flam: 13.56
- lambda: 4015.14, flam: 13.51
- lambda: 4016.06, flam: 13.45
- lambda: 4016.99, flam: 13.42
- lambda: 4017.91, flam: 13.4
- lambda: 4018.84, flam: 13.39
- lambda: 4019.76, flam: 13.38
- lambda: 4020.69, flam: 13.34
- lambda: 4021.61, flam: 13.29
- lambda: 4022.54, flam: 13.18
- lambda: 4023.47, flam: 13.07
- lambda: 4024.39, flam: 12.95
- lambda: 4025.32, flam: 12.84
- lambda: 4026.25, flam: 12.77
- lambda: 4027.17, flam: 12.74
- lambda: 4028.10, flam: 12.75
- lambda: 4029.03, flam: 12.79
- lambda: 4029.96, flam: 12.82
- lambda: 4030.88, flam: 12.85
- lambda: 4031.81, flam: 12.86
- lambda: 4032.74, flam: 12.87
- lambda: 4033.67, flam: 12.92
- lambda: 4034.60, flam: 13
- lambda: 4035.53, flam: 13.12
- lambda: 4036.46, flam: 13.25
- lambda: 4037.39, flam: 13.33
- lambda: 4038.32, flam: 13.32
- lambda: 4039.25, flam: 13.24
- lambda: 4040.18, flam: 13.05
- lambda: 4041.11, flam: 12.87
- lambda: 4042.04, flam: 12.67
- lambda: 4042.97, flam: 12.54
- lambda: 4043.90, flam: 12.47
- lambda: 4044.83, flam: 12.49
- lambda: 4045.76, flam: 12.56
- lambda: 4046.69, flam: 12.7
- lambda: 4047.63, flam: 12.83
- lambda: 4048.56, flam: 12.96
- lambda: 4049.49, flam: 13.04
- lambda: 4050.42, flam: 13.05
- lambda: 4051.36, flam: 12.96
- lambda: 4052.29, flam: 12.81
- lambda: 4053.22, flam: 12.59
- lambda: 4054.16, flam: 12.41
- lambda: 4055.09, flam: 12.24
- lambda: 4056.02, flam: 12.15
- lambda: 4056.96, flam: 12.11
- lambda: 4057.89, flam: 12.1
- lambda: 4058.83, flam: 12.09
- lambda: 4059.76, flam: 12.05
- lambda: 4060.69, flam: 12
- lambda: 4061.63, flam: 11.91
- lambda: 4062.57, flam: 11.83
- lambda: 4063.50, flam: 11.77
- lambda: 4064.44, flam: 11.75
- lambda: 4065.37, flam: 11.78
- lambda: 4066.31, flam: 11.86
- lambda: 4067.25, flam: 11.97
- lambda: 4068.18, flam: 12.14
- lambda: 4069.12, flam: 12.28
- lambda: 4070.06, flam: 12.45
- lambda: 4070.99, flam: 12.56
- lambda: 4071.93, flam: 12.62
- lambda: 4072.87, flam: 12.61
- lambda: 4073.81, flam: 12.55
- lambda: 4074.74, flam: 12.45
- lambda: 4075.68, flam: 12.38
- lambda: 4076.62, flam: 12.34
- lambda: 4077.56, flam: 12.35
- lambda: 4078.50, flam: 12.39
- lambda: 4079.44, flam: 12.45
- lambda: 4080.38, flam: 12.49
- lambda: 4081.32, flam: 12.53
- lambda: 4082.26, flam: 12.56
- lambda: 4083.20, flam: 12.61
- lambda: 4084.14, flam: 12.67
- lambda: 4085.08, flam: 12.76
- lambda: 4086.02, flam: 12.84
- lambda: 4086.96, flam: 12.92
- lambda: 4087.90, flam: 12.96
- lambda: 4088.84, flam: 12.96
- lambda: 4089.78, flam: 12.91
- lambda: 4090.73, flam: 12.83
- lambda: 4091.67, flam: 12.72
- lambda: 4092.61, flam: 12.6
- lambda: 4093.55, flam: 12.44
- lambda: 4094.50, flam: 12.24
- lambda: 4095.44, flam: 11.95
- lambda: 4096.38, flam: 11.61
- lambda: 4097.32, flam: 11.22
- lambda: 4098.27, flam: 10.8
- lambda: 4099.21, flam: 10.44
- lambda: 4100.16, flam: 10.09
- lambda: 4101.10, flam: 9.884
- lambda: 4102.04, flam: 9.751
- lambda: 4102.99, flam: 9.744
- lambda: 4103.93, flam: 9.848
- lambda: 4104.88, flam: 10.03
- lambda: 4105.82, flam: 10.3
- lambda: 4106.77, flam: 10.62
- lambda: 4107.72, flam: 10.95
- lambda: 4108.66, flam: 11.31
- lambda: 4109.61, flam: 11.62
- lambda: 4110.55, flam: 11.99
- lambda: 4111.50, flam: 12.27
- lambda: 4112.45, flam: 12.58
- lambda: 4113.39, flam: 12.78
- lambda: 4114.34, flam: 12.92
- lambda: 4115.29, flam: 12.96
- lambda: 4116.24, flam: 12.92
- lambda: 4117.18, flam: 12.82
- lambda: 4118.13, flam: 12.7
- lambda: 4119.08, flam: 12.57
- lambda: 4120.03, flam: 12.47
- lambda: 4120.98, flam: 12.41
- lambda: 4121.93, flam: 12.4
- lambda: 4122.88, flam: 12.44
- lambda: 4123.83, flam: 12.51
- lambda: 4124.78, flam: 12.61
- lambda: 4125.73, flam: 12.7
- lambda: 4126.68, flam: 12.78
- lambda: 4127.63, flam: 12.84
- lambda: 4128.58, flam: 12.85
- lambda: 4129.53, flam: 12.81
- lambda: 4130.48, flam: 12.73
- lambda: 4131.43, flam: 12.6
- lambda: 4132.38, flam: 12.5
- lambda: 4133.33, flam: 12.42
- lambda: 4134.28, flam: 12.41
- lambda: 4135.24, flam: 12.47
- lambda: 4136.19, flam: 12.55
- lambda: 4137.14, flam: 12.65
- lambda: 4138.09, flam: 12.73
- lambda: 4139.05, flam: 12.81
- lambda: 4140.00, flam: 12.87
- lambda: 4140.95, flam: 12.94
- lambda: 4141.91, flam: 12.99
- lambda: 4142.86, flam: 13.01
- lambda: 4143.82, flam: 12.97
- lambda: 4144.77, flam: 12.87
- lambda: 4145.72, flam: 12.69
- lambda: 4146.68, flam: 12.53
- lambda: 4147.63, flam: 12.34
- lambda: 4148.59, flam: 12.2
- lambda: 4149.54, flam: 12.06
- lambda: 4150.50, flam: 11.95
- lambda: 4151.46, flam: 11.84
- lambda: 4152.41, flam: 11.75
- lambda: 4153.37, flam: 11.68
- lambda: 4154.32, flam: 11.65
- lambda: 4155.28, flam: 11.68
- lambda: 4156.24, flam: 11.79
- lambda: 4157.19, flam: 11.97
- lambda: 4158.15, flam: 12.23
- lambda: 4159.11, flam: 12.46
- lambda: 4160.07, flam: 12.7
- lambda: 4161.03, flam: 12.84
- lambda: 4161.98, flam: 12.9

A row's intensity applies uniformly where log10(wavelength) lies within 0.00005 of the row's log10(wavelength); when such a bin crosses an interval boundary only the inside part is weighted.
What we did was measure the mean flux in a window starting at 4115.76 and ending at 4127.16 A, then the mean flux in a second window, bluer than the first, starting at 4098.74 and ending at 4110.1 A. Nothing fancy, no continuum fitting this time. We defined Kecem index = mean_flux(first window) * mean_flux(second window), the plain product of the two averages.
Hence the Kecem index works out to 131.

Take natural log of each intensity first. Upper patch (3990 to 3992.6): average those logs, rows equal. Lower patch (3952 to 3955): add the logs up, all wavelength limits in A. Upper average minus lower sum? -4.42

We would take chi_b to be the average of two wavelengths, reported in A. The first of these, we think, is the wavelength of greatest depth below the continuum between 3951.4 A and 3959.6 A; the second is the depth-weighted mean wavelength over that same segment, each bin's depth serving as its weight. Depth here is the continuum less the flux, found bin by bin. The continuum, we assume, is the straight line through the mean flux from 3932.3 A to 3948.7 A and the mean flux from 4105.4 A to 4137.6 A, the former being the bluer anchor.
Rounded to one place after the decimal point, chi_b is 3956.9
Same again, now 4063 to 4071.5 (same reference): 4066.1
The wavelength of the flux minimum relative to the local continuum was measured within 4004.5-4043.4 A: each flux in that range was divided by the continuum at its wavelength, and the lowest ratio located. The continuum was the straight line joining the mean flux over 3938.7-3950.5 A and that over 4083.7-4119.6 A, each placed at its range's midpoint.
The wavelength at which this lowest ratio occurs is 4042.97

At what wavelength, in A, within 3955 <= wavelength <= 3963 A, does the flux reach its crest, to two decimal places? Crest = 3955.49 A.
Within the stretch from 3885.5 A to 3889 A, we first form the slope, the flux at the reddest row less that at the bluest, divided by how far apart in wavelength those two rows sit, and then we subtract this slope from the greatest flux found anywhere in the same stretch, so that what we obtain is 7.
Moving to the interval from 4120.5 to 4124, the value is 12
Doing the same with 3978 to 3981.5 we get 10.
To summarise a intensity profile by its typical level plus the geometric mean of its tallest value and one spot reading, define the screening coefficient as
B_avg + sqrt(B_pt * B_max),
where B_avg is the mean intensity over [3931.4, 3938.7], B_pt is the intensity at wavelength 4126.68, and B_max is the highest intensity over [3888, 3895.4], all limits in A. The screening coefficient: 16.4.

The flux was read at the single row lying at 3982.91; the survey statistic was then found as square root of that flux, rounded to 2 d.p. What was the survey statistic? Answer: 3.34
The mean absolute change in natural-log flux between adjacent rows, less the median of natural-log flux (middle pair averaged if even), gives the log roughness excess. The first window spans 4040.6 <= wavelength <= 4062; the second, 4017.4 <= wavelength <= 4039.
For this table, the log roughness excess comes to -2.56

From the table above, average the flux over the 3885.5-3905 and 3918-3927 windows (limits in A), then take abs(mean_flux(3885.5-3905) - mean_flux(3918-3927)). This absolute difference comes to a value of 0.7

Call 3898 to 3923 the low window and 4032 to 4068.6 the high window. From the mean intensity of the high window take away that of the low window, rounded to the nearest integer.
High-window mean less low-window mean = 3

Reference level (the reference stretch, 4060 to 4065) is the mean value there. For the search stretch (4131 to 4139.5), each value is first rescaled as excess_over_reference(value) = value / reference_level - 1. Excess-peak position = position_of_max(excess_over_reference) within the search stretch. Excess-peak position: 4139.05 A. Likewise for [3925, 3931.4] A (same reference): 3925.55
